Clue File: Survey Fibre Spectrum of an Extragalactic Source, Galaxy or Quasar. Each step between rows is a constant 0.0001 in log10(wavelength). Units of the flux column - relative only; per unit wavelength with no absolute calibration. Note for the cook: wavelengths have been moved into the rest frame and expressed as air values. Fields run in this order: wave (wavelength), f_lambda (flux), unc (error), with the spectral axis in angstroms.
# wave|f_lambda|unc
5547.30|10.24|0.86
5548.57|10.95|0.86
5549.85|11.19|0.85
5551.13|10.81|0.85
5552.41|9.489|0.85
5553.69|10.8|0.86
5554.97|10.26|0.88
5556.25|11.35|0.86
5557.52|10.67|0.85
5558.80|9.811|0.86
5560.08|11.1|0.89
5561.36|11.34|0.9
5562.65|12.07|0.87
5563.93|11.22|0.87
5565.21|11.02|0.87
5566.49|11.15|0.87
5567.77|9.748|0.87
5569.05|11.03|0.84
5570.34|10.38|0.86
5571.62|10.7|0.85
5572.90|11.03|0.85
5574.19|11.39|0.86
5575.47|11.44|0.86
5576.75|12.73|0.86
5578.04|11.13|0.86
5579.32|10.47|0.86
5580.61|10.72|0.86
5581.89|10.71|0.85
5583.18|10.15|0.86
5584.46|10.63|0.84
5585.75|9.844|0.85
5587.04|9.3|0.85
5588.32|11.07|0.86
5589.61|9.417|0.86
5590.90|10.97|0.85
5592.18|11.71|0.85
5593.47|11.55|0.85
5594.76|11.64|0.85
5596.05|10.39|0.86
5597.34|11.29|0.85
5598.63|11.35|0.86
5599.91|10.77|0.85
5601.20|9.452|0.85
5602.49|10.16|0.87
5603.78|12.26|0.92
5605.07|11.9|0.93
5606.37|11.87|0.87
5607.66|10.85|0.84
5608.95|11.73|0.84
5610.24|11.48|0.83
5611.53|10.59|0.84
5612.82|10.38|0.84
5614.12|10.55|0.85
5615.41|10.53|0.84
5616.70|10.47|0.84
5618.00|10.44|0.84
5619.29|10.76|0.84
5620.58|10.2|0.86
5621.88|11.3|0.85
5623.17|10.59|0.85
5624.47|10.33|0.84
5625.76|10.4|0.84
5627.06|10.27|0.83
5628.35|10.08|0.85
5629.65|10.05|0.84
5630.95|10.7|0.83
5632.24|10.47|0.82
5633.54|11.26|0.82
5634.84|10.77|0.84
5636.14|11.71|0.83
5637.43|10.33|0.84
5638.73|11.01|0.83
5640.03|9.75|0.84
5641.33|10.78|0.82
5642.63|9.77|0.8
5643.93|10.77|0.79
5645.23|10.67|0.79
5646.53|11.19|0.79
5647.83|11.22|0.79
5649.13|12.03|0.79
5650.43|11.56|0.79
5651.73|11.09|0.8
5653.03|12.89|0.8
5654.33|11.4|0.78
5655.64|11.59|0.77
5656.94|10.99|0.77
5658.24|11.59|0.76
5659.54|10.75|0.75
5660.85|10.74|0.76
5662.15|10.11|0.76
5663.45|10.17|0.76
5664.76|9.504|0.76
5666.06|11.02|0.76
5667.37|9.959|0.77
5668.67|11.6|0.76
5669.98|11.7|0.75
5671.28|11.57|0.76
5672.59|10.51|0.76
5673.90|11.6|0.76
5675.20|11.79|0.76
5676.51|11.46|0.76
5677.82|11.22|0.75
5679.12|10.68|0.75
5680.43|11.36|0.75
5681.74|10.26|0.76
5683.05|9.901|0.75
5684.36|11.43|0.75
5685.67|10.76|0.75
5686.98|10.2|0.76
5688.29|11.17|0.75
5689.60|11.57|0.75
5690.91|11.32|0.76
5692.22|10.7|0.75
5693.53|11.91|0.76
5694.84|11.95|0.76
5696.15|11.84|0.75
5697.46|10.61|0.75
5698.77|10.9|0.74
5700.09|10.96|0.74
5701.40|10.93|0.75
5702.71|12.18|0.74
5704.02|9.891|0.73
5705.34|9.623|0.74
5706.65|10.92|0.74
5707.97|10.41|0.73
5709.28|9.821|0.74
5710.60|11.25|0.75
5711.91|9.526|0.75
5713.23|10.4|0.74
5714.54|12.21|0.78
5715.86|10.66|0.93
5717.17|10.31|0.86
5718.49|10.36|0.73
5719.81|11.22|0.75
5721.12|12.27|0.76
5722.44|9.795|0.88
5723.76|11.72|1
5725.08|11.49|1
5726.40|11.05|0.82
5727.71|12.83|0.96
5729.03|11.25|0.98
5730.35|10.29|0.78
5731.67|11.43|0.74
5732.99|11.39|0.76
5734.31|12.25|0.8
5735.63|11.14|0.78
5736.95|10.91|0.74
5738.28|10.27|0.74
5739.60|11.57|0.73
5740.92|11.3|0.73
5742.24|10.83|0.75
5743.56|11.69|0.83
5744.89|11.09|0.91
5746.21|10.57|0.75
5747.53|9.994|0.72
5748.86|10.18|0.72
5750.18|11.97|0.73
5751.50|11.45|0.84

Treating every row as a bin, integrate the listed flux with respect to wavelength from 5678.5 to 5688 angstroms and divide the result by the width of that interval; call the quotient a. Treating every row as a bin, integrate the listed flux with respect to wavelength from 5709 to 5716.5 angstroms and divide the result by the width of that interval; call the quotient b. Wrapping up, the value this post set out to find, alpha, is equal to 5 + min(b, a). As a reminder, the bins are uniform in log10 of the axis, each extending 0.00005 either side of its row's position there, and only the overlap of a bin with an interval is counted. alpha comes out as 15.7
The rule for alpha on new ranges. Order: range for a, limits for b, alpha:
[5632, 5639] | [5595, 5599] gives 15.9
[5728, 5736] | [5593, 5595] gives 16.4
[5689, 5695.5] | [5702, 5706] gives 15.6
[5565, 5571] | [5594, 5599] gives 15.6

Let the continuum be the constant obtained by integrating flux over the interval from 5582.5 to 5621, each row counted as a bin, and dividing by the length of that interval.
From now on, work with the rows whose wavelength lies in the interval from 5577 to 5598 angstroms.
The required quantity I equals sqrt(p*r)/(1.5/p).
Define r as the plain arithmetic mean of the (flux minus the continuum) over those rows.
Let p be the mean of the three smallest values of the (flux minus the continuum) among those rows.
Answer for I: -0.31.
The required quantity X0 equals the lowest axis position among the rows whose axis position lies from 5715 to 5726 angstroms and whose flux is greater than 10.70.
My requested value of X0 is 5719.81 angstroms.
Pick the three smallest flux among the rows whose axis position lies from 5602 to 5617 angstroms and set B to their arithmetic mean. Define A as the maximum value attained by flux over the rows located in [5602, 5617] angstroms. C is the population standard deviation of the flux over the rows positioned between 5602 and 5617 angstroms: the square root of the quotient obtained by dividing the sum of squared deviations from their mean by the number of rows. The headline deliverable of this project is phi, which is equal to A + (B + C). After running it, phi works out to 23.3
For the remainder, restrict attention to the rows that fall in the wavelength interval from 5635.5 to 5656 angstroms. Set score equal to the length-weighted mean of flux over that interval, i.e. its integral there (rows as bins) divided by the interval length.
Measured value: 11.1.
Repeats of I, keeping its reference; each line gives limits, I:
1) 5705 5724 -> -0.25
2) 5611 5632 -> -0.21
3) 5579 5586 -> -0.21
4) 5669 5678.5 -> 0.07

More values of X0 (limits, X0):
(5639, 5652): 5641.33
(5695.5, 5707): 5696.15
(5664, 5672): 5666.06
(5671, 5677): 5671.28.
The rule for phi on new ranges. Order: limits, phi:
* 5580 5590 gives 21.2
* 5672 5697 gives 22.7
